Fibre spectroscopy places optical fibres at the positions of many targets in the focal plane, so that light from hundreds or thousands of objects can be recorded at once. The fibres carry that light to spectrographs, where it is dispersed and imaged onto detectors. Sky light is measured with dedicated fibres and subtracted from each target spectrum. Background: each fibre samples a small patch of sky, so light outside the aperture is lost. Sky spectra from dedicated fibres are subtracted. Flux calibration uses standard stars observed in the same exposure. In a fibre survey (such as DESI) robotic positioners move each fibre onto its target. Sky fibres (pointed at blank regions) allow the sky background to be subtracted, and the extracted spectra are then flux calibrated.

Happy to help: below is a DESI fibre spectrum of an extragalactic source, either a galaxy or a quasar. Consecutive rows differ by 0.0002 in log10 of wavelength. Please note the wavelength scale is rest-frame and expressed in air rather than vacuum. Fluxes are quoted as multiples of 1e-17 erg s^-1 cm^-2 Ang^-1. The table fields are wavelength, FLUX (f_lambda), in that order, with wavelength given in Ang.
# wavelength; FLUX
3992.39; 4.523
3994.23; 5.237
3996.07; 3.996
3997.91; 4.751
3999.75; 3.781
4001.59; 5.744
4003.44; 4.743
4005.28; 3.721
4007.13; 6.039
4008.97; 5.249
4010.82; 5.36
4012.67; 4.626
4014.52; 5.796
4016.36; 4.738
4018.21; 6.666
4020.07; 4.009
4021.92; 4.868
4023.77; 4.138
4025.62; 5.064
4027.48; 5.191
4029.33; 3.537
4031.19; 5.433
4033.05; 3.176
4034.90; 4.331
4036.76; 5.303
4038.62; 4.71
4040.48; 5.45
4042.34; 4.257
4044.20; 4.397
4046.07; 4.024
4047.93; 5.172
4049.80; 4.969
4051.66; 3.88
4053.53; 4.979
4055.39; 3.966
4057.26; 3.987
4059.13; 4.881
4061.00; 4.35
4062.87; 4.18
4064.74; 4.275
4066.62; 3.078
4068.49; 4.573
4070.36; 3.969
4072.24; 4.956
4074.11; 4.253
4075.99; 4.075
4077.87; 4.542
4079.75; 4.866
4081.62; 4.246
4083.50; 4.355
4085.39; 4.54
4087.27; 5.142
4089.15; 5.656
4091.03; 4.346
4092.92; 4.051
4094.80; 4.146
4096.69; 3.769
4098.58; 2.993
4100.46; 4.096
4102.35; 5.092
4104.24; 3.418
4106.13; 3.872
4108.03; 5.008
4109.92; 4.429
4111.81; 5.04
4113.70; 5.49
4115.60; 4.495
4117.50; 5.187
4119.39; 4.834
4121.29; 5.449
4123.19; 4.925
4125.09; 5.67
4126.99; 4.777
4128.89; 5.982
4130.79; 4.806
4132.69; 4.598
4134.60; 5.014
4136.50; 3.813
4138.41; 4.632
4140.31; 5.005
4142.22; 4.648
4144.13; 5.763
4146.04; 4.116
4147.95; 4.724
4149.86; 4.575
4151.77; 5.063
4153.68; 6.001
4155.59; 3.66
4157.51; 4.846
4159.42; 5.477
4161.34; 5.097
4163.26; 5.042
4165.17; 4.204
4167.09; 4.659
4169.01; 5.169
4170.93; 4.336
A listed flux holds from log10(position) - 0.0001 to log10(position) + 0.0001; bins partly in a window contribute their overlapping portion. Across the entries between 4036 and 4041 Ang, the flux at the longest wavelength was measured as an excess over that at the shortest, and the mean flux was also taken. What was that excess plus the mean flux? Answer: 5.3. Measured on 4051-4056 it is 4.4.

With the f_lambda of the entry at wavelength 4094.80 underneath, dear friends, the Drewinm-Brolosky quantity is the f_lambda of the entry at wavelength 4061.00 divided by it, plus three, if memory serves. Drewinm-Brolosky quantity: 4.05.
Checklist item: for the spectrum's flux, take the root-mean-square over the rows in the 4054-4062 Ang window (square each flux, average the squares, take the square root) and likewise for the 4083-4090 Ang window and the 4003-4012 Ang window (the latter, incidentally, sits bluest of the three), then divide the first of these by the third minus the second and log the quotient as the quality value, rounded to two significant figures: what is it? 33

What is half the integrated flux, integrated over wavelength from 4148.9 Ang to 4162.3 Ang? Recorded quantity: 33.2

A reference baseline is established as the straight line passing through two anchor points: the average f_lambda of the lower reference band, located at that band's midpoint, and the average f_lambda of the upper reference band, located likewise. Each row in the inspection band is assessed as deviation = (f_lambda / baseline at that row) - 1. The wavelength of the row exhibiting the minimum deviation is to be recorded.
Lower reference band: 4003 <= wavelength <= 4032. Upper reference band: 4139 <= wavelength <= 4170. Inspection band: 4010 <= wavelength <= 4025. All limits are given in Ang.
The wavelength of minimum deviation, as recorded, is 4020.07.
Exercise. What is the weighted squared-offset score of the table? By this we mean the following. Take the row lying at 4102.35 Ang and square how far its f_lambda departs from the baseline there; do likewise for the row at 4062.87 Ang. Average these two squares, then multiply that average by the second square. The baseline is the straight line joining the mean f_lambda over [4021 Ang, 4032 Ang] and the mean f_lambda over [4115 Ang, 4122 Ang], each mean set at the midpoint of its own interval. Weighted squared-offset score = 0.09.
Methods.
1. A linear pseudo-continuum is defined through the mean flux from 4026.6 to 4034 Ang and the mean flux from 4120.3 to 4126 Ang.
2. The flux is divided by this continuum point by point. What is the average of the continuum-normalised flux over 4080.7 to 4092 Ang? 0.95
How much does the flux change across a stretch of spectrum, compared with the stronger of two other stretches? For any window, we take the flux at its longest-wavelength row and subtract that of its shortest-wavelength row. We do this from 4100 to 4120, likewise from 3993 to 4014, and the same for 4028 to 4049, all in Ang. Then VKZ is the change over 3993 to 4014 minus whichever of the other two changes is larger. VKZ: -2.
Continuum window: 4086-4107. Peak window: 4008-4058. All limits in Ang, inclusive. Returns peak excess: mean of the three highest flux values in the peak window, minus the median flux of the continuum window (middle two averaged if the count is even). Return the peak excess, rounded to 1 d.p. 1.9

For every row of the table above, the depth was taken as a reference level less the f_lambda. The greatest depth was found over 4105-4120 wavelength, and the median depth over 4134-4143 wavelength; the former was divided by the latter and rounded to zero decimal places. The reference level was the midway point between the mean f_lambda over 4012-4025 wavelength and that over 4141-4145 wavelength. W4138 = 3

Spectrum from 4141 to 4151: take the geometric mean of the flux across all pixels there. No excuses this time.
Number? 4.74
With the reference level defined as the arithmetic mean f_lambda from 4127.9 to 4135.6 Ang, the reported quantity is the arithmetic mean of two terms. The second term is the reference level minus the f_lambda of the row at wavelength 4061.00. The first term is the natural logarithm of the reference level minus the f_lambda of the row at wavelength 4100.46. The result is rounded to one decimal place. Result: 0.4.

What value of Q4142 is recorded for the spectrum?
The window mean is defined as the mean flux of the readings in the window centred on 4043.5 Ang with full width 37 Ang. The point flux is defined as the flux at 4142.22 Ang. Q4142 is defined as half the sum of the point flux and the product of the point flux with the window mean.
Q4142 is 12.9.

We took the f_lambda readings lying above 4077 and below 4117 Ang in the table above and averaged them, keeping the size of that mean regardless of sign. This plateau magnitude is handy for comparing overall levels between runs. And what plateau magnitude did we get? 4.46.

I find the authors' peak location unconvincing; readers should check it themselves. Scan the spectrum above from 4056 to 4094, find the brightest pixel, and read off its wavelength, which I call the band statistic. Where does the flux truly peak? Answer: 4089.15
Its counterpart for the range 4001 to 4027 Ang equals 4018.21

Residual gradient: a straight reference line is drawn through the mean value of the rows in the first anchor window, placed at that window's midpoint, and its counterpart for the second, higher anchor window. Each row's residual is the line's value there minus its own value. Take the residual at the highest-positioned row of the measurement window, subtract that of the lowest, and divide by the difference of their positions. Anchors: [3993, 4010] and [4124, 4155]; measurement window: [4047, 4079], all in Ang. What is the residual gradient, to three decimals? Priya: 0.022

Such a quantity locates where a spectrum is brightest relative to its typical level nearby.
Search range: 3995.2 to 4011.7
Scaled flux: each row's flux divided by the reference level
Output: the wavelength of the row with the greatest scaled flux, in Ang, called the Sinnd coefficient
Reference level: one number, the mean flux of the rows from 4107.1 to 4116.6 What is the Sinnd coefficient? 4007.13 Ang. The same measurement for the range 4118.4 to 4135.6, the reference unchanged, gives 4128.89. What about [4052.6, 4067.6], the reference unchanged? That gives 4053.53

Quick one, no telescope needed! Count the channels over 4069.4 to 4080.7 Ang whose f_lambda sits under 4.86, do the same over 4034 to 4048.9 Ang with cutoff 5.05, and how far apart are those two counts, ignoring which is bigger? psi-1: 1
